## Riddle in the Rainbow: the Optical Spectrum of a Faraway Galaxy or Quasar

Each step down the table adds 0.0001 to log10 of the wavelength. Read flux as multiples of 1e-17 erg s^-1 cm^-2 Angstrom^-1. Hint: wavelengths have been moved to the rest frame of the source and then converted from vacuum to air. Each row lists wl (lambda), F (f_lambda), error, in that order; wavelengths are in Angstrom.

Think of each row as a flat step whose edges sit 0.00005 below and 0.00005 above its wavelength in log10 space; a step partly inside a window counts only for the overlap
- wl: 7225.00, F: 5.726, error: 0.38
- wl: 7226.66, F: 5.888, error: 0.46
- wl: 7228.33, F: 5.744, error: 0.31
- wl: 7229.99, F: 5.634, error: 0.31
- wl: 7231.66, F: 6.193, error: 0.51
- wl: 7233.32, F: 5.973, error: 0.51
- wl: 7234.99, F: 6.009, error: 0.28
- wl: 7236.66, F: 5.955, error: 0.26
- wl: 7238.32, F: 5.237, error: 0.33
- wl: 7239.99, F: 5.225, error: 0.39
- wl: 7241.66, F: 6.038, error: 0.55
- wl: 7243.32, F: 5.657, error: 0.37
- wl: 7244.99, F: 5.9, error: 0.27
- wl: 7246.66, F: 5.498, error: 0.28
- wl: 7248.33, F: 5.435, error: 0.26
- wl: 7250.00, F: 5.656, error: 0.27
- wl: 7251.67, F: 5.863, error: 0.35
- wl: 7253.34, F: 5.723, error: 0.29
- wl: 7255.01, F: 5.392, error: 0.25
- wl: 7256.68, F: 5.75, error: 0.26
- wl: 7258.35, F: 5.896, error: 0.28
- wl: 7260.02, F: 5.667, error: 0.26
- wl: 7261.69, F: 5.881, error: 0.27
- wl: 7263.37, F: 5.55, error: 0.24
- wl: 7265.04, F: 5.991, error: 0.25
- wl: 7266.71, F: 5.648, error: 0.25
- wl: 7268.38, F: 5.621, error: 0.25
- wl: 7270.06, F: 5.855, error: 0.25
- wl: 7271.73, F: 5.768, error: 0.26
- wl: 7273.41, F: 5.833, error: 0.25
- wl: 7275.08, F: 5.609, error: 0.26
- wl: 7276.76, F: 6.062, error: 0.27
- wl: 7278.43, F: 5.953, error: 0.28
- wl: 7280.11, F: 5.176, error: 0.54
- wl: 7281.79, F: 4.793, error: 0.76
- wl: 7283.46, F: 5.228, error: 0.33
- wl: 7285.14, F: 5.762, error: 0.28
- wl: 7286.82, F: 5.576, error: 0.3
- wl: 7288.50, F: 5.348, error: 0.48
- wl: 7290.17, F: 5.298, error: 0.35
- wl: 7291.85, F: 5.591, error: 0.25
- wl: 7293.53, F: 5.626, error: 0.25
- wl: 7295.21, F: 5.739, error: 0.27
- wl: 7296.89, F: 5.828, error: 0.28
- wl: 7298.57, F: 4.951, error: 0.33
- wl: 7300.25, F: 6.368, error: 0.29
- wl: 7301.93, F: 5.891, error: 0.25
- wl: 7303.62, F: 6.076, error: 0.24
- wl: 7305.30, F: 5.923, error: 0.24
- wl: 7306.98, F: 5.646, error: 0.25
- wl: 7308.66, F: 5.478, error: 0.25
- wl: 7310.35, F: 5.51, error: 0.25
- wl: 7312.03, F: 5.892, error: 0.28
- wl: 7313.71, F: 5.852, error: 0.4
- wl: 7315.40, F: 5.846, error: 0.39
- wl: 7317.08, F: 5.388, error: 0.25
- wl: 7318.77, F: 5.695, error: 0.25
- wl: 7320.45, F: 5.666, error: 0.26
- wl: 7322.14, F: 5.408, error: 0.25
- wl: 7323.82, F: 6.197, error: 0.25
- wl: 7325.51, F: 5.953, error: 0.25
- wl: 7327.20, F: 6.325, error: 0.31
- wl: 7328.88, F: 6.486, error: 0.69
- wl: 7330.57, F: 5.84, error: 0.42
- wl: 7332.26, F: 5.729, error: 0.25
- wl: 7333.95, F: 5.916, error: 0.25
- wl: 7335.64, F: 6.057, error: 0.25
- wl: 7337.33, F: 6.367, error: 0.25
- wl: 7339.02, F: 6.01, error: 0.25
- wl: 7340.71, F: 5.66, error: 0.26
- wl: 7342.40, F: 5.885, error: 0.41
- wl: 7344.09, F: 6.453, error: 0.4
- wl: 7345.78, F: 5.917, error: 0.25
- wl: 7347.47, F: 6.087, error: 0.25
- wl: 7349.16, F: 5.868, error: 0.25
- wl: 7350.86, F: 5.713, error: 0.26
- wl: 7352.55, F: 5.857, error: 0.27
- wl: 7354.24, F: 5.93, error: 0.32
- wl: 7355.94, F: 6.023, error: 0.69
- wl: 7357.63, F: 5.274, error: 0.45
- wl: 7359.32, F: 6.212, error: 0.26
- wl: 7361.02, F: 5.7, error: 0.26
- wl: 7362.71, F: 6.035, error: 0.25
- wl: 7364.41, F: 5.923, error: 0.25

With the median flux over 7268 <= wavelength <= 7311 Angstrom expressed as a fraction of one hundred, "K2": 0.0564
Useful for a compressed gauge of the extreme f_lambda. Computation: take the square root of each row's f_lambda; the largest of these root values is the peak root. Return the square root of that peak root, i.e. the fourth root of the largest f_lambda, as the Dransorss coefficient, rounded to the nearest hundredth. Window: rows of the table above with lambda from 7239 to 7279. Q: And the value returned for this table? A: 1.57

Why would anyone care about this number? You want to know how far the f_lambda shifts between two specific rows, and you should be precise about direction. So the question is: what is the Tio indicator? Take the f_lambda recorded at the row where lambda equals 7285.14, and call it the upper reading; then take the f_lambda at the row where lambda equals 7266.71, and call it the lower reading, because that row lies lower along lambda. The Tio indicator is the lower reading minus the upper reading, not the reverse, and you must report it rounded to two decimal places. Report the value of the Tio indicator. -0.11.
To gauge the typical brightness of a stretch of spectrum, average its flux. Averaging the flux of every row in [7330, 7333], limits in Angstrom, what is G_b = 5.78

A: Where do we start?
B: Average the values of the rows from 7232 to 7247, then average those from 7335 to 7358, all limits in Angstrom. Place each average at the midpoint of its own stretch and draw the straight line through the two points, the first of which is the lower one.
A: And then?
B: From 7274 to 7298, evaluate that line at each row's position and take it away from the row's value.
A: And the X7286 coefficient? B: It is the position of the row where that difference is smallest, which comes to 7281.79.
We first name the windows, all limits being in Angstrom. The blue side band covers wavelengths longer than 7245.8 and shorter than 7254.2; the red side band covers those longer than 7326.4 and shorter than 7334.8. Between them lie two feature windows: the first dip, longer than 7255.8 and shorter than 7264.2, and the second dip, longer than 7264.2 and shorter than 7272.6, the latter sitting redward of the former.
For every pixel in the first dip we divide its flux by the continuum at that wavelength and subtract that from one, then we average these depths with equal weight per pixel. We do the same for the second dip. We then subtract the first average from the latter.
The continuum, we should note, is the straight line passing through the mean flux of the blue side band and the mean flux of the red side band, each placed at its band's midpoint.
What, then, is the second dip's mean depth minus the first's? 0.00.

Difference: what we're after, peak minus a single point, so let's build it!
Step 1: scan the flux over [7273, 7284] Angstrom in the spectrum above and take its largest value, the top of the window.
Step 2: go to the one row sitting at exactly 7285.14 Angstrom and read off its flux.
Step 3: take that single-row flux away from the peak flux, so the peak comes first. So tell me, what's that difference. 0.30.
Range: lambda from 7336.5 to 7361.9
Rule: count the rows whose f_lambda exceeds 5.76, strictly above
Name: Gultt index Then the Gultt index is 11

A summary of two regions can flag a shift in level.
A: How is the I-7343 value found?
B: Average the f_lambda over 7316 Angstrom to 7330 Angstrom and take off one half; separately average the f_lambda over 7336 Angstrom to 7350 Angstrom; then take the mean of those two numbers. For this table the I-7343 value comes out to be 5.71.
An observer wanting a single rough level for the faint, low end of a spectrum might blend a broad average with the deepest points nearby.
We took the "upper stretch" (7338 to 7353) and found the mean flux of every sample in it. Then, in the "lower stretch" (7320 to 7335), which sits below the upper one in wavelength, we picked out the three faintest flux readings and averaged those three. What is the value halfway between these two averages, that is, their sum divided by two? 5.77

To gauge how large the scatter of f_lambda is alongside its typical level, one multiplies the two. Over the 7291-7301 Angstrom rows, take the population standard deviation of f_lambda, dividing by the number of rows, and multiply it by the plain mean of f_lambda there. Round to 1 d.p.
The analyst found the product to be 2.4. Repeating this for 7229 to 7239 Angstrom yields 1.8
